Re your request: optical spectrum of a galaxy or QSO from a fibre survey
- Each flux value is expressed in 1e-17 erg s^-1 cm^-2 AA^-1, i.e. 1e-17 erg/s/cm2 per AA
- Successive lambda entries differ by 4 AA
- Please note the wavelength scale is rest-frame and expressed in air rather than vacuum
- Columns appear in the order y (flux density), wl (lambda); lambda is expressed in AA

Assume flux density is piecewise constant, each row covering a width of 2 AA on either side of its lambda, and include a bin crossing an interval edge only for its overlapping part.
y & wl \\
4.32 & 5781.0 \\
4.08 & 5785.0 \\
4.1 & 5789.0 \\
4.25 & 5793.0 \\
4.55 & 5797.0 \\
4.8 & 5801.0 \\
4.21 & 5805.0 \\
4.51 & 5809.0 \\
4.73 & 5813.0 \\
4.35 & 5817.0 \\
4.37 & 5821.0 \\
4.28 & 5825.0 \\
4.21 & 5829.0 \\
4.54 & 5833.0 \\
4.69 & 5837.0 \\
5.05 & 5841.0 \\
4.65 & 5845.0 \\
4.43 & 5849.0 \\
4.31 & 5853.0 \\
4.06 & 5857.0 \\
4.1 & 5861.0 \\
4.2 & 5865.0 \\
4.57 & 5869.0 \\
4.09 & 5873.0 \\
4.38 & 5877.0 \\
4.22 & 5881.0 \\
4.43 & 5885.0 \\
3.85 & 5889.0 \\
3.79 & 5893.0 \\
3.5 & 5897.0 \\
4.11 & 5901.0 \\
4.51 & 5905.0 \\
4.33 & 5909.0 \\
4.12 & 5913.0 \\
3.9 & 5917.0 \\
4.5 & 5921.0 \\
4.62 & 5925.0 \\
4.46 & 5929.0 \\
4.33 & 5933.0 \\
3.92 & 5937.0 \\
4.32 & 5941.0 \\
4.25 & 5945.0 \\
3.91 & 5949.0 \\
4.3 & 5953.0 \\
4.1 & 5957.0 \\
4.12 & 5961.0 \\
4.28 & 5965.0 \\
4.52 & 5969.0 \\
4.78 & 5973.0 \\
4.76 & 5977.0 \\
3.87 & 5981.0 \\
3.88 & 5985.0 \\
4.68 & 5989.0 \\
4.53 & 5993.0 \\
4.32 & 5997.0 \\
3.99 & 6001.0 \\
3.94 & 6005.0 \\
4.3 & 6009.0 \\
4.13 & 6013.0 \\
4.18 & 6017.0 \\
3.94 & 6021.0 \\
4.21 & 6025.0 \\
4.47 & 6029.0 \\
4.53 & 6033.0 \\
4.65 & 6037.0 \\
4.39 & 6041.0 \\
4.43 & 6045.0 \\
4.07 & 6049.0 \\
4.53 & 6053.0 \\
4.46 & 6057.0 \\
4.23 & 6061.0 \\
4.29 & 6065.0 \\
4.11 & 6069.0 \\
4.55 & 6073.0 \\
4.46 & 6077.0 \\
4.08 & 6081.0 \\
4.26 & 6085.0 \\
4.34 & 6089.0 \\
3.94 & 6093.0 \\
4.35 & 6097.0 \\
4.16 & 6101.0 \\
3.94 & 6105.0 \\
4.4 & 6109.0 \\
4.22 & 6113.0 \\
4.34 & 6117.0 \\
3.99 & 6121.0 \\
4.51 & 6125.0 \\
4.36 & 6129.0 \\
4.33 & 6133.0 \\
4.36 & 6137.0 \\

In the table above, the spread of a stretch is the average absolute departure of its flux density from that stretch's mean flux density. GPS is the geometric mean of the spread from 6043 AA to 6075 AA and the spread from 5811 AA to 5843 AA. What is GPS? 0.189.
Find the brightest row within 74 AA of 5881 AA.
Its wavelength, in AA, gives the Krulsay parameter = 5841.0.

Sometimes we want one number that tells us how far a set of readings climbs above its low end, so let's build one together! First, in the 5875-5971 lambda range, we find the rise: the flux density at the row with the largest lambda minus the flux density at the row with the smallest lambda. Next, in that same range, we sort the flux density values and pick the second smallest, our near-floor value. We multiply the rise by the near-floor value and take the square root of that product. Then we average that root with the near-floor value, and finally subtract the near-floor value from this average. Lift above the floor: -1.53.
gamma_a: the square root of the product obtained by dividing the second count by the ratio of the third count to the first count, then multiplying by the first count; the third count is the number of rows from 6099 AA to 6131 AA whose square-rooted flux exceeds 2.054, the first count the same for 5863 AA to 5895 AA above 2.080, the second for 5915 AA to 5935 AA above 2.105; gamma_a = 2.32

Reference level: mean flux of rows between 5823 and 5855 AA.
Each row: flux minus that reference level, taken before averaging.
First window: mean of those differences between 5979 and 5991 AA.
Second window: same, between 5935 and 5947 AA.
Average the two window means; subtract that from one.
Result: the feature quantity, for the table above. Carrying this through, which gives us 1.37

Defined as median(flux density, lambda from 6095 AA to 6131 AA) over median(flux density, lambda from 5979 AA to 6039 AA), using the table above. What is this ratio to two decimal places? 1.03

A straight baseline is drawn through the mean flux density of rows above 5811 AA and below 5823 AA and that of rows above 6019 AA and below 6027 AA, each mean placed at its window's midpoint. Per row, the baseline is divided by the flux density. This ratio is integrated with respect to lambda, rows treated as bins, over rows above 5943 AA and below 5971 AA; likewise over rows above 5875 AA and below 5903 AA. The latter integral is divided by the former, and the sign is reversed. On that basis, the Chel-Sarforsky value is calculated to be -1.08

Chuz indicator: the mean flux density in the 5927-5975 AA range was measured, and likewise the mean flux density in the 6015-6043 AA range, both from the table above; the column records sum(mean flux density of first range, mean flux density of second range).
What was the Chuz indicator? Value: 8.61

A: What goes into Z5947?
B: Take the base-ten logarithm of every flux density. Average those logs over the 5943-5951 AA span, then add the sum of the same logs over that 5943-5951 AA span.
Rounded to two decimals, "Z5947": 1.83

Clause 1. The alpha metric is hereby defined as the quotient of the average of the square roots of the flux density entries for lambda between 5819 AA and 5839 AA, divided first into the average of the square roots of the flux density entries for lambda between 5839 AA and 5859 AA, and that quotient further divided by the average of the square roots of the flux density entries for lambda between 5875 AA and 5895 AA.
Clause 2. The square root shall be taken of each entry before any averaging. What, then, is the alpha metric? 0.496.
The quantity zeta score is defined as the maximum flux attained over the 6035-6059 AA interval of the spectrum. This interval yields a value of 4.65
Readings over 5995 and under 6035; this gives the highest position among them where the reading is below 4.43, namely 6025.0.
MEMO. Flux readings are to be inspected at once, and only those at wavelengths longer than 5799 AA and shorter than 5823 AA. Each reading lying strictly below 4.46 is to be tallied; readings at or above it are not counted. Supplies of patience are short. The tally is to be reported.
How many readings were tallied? 3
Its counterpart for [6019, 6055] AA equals 5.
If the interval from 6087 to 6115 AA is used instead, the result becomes 7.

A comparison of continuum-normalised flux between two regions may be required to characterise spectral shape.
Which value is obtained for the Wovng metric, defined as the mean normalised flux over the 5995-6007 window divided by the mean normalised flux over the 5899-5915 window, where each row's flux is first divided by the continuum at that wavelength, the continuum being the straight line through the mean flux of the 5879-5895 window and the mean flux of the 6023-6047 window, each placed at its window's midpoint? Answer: 0.90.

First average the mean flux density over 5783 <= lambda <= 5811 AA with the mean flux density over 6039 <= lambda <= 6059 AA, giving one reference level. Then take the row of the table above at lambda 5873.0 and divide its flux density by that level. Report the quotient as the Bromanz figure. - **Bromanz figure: 0.94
